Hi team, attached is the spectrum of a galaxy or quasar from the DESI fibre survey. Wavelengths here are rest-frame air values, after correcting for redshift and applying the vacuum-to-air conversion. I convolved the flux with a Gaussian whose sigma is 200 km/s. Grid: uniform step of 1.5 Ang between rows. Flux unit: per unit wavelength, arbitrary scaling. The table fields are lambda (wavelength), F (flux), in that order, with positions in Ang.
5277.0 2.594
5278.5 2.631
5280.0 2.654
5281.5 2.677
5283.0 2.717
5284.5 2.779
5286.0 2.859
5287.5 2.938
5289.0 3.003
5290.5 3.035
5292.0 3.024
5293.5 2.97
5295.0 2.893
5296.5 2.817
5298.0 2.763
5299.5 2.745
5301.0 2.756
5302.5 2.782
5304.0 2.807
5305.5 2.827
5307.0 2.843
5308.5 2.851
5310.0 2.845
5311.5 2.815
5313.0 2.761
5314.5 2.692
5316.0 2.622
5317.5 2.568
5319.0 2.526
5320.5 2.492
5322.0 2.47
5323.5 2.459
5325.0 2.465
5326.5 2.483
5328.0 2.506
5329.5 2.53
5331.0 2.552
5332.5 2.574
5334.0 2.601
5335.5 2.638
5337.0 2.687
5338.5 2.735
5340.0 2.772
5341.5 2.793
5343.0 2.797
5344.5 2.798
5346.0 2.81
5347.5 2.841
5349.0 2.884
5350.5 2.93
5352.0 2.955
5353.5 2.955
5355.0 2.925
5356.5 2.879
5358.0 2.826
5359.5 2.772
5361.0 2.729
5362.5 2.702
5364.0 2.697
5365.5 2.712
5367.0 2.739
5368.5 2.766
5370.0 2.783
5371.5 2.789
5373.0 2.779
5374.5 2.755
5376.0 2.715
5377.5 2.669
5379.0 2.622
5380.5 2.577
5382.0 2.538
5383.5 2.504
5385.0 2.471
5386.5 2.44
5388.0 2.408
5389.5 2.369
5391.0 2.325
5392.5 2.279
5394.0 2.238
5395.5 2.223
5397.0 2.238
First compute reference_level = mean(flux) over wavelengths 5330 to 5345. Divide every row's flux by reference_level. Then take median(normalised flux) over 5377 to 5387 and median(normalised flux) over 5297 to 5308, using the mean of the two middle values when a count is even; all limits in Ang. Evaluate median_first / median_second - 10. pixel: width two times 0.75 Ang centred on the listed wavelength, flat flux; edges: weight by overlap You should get -9.09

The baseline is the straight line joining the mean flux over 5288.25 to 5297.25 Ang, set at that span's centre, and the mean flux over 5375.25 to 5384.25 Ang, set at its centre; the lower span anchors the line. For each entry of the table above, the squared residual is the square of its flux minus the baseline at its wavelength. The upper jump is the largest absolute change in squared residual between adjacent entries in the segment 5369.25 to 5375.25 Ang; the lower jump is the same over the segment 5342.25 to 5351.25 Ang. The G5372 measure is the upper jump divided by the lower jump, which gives 0.26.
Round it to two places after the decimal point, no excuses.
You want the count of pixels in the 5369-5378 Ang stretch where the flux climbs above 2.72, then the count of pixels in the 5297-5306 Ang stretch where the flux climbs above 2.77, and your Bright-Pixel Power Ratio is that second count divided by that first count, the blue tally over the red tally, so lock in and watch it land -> 0.75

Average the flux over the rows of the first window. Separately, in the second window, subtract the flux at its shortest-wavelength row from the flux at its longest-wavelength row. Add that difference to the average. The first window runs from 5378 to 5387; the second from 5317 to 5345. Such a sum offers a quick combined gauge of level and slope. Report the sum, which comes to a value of 2.76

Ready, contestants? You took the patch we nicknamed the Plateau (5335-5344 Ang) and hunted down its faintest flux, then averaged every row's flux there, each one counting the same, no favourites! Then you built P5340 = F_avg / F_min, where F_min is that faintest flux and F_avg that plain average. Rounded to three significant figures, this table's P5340 1.04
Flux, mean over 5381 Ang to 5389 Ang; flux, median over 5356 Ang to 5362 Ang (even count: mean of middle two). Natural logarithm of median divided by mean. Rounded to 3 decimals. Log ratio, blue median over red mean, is 0.124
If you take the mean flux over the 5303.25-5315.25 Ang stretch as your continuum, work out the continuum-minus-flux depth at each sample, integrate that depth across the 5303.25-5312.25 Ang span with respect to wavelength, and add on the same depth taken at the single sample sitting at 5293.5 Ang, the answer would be -0.4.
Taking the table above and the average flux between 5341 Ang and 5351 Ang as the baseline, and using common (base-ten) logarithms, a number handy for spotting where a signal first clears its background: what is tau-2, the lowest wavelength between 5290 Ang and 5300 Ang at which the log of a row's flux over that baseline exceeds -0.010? 5290.5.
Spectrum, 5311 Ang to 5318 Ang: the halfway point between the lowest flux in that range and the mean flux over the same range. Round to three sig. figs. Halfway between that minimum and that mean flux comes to 2.63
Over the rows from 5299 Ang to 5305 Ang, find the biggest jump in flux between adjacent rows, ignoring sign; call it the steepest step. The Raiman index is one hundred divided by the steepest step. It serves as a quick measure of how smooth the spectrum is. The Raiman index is 3846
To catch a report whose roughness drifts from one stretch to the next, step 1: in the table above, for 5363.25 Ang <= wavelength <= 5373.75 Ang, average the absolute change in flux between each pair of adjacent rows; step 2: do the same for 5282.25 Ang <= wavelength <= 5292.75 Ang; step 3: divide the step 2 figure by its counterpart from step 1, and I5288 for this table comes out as 3.2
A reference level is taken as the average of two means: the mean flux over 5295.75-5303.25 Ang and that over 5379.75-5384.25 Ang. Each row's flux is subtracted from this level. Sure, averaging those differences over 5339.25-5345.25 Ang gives -0.13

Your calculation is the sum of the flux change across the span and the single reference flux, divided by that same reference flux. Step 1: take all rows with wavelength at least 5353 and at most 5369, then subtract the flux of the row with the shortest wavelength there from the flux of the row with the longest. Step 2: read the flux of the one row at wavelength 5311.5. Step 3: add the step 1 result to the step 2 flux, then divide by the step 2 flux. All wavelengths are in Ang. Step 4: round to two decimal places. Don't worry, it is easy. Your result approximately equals 0.93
